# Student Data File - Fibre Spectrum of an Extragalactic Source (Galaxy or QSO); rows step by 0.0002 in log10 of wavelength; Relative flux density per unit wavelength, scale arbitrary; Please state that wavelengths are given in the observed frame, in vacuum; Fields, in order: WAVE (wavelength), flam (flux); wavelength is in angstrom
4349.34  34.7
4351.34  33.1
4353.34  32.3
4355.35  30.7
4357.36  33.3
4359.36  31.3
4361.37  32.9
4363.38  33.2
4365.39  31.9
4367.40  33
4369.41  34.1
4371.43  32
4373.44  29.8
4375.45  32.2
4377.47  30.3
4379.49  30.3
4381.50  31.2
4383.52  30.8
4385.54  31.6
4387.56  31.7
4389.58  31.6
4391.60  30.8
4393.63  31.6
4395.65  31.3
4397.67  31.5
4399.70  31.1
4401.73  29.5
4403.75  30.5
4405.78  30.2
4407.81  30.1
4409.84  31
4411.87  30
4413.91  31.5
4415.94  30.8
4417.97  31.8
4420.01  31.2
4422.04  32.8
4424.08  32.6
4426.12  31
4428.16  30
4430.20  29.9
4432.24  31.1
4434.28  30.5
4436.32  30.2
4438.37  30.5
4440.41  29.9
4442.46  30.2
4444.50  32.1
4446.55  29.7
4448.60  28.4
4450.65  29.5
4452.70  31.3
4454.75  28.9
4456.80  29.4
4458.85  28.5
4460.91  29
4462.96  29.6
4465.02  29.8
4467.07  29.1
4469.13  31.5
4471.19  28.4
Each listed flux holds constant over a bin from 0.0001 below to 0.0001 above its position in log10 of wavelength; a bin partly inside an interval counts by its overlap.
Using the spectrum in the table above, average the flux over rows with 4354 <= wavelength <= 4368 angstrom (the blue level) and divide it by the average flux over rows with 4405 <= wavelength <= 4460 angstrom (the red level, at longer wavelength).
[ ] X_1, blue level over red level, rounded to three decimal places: 1.060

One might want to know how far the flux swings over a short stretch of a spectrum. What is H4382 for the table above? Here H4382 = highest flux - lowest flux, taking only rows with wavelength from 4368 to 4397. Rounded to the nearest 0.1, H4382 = 4.3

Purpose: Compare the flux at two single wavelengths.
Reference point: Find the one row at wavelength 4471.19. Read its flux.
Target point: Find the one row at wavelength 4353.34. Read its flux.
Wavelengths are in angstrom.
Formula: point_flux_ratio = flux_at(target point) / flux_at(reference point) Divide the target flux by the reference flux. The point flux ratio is 1.14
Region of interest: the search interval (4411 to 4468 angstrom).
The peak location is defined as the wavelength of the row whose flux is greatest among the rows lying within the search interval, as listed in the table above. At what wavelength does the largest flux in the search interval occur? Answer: 4422.04 angstrom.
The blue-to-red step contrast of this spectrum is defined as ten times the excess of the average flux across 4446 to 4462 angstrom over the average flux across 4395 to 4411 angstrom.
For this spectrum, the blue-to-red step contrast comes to -13.1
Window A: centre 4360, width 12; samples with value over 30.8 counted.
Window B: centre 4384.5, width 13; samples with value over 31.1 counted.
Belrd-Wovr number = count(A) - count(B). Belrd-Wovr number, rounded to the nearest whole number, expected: 1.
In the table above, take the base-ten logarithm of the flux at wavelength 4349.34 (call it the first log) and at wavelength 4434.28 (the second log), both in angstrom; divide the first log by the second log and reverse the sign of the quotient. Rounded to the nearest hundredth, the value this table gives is -1.04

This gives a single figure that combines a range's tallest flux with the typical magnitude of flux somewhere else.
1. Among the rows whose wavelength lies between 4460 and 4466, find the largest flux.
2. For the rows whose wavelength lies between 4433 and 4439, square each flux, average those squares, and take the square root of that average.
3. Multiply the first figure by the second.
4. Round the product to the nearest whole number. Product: 906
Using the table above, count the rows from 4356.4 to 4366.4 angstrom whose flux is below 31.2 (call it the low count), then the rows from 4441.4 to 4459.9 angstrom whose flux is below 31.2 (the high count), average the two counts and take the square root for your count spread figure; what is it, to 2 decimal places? 1.87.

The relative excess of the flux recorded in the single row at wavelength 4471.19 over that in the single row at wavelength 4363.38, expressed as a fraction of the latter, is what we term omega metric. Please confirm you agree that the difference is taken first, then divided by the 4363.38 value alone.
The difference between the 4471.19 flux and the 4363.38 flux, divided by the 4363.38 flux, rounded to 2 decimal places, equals -0.14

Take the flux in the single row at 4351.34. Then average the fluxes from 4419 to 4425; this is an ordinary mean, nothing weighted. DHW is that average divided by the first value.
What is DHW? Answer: 0.973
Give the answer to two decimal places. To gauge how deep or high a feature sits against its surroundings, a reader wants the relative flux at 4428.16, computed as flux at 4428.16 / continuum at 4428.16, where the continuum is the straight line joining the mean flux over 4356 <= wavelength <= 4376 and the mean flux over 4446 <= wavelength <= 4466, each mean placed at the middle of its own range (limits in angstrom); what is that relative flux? 0.99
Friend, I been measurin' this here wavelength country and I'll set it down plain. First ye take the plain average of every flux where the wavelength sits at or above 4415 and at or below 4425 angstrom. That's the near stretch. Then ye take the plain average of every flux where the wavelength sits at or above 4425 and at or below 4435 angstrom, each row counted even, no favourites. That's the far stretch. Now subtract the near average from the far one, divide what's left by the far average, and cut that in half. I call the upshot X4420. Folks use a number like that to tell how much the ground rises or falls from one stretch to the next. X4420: -0.022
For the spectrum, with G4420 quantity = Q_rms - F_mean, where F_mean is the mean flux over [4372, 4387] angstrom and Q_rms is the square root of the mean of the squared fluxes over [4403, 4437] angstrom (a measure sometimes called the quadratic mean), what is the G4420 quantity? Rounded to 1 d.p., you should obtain 0.0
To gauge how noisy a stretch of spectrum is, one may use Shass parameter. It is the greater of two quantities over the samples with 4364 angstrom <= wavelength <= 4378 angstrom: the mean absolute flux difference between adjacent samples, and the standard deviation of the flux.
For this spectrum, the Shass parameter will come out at 1.8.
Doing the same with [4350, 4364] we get 1.5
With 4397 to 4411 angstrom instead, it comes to 0.7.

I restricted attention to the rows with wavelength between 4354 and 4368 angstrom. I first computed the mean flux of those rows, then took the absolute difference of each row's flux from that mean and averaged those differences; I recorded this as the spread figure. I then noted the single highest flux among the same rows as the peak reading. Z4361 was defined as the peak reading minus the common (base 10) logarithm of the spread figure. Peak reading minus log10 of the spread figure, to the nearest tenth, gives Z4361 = 33.4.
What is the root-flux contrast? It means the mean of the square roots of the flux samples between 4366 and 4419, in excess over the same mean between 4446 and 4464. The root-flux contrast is 0.16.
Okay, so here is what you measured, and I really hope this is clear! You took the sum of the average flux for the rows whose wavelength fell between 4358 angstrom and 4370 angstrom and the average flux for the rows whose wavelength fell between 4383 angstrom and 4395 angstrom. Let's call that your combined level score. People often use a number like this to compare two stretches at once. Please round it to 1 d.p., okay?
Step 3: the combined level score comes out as 64.1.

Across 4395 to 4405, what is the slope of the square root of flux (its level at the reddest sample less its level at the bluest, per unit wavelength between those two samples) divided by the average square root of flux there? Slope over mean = -0.0016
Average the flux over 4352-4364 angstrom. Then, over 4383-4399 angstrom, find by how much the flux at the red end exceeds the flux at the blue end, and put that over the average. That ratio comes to 0.022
